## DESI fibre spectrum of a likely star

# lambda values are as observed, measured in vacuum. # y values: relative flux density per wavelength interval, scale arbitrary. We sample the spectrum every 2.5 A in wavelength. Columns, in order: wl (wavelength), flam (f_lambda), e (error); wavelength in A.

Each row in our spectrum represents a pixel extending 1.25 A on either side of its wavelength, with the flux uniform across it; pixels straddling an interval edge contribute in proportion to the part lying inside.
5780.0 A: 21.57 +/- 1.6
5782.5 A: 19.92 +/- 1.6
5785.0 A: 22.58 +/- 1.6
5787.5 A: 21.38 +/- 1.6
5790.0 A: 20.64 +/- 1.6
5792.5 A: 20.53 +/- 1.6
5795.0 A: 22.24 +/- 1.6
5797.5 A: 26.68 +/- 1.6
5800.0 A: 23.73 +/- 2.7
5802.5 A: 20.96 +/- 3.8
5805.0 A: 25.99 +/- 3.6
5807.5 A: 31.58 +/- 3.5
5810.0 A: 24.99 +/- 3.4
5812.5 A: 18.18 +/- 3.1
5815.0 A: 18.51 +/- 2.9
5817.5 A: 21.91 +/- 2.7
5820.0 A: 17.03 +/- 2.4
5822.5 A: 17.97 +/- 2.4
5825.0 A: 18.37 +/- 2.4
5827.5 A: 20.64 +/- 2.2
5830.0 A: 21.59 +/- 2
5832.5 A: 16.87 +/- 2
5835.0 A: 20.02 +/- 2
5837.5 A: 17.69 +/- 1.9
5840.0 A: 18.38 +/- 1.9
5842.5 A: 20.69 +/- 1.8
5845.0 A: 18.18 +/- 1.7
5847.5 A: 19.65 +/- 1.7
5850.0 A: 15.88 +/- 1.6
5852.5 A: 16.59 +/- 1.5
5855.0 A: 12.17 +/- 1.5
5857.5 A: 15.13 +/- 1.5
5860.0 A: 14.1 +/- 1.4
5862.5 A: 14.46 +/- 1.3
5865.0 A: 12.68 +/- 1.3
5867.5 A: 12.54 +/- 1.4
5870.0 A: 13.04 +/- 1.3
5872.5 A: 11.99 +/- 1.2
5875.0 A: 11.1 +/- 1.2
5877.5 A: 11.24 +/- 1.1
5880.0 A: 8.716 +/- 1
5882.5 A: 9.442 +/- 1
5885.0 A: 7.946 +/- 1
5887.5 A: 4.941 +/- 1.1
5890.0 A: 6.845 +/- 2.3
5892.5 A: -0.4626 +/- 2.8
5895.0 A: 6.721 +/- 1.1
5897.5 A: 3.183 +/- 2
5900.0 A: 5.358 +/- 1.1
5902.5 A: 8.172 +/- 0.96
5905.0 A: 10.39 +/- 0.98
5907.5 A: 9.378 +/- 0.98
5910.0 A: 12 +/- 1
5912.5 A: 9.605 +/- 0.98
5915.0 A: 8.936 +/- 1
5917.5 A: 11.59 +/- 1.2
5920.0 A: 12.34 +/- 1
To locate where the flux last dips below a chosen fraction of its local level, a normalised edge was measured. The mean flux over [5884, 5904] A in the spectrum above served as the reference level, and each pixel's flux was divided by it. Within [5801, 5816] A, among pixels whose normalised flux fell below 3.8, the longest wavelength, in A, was 5815.0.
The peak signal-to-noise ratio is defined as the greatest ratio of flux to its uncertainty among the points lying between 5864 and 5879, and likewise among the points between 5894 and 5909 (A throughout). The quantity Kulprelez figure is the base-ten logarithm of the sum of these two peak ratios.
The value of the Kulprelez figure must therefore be 1.32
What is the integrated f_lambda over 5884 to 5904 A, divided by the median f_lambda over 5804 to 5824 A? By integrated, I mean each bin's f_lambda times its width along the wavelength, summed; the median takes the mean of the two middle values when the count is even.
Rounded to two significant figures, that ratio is 5.3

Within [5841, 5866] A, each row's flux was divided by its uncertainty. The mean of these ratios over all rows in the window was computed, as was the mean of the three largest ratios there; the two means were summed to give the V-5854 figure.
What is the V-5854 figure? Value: 21.8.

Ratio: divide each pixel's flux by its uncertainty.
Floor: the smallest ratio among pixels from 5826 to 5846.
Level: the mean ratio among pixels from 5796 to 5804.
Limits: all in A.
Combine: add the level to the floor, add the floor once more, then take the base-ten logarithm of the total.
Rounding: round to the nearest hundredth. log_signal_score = 1.43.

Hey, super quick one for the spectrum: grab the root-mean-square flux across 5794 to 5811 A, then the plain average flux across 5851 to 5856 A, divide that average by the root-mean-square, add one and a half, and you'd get 2.07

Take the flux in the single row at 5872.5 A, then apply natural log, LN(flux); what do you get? 2.48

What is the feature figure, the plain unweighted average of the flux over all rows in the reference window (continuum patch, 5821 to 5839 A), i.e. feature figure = 19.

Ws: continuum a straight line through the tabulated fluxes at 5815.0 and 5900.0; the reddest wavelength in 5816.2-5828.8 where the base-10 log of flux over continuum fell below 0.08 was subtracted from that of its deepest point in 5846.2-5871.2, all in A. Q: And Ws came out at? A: 30.0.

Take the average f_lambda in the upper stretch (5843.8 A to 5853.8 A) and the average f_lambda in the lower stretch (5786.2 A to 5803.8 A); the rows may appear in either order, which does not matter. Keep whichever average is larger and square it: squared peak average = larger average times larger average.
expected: 498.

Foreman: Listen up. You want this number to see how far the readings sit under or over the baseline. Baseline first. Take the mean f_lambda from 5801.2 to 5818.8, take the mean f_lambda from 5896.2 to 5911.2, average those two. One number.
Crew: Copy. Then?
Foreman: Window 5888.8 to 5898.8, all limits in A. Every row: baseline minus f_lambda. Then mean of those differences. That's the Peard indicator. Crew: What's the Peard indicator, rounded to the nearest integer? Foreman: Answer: 12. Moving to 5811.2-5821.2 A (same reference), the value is -3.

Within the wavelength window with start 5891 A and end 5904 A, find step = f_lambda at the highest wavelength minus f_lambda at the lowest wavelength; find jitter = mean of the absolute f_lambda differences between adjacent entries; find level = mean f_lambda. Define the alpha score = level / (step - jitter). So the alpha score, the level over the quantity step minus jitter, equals 1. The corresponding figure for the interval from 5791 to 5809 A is 3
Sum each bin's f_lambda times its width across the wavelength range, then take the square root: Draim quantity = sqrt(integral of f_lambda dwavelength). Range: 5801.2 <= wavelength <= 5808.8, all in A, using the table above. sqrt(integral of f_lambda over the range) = 14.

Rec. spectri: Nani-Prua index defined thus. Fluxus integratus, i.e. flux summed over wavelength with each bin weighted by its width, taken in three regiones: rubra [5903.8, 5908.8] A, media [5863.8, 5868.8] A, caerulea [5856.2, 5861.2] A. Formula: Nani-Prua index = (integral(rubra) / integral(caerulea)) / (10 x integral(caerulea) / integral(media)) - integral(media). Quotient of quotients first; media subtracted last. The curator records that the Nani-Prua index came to -63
